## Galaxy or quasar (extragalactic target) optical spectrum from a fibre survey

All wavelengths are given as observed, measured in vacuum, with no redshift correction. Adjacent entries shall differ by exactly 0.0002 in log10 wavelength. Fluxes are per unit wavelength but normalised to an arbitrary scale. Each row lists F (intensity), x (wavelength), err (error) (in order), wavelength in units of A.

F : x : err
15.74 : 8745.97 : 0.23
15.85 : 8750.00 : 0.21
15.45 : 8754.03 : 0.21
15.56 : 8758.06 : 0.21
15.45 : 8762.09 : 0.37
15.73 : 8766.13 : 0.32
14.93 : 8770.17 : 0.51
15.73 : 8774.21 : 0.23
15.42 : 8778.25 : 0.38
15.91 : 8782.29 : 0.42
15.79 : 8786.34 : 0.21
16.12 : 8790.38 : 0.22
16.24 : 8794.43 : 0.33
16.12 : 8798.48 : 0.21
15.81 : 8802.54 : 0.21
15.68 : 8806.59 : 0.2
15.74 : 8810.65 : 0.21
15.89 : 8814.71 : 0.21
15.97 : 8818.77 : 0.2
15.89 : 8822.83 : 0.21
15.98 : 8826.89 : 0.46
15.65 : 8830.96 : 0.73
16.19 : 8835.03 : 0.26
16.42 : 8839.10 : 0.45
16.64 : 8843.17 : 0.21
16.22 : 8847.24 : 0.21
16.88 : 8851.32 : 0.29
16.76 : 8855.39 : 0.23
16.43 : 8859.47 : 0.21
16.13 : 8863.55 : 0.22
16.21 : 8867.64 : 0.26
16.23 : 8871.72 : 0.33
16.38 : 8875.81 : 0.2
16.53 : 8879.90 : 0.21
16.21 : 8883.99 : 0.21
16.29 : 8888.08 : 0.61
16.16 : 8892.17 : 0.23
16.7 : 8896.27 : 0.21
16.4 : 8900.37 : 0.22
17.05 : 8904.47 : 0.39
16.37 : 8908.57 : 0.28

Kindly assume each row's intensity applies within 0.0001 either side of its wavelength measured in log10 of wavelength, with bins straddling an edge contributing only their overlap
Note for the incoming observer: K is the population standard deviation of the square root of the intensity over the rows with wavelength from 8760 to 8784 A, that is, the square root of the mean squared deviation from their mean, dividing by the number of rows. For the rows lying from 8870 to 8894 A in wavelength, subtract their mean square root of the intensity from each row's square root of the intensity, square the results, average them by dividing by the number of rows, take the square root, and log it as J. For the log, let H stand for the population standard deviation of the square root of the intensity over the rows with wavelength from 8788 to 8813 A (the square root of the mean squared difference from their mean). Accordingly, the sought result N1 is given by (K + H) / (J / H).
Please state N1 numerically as 0.119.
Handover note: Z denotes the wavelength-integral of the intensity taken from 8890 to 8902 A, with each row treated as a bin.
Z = 197.0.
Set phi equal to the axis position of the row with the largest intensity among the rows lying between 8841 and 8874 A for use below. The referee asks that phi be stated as 8851.32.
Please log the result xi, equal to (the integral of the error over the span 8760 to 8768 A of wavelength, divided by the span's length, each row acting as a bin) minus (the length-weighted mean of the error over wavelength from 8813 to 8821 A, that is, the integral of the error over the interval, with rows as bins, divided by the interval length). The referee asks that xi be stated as 0.14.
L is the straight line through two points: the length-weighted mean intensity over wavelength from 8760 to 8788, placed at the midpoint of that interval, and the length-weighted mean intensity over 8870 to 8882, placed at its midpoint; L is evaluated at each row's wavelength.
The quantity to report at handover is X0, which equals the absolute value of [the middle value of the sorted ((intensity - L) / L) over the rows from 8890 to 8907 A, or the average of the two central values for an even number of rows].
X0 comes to 0.000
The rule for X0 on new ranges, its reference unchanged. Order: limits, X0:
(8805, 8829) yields 0.002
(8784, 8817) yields 0.005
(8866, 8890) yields 0.007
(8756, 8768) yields 0.008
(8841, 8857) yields 0.033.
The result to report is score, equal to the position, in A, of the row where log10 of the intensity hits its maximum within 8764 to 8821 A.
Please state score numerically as 8794.43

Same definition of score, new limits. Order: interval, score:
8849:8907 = 8904.47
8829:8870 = 8851.32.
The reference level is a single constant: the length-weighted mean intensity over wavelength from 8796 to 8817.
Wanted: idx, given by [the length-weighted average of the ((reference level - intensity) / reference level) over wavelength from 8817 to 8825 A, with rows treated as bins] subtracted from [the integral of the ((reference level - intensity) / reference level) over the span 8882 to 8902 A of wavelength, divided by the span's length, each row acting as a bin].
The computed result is -0.03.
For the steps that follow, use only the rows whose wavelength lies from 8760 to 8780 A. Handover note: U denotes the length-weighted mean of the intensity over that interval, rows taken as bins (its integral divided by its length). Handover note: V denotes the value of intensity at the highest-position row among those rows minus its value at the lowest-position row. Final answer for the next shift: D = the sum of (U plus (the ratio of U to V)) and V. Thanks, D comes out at -500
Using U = 15.45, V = -0.03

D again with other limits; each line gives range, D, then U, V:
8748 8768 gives -115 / 15.61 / -0.12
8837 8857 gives 66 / 16.58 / 0.34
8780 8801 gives 93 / 16.02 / 0.21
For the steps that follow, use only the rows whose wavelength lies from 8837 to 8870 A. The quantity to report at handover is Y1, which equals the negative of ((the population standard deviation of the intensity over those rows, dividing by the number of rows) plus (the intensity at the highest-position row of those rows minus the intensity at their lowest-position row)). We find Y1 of -0.05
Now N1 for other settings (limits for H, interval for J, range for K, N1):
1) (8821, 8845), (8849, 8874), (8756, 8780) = 0.089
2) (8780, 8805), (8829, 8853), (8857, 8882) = 0.017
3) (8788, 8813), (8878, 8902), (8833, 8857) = 0.069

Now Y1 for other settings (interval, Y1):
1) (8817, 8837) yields -0.39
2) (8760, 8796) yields -1.16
